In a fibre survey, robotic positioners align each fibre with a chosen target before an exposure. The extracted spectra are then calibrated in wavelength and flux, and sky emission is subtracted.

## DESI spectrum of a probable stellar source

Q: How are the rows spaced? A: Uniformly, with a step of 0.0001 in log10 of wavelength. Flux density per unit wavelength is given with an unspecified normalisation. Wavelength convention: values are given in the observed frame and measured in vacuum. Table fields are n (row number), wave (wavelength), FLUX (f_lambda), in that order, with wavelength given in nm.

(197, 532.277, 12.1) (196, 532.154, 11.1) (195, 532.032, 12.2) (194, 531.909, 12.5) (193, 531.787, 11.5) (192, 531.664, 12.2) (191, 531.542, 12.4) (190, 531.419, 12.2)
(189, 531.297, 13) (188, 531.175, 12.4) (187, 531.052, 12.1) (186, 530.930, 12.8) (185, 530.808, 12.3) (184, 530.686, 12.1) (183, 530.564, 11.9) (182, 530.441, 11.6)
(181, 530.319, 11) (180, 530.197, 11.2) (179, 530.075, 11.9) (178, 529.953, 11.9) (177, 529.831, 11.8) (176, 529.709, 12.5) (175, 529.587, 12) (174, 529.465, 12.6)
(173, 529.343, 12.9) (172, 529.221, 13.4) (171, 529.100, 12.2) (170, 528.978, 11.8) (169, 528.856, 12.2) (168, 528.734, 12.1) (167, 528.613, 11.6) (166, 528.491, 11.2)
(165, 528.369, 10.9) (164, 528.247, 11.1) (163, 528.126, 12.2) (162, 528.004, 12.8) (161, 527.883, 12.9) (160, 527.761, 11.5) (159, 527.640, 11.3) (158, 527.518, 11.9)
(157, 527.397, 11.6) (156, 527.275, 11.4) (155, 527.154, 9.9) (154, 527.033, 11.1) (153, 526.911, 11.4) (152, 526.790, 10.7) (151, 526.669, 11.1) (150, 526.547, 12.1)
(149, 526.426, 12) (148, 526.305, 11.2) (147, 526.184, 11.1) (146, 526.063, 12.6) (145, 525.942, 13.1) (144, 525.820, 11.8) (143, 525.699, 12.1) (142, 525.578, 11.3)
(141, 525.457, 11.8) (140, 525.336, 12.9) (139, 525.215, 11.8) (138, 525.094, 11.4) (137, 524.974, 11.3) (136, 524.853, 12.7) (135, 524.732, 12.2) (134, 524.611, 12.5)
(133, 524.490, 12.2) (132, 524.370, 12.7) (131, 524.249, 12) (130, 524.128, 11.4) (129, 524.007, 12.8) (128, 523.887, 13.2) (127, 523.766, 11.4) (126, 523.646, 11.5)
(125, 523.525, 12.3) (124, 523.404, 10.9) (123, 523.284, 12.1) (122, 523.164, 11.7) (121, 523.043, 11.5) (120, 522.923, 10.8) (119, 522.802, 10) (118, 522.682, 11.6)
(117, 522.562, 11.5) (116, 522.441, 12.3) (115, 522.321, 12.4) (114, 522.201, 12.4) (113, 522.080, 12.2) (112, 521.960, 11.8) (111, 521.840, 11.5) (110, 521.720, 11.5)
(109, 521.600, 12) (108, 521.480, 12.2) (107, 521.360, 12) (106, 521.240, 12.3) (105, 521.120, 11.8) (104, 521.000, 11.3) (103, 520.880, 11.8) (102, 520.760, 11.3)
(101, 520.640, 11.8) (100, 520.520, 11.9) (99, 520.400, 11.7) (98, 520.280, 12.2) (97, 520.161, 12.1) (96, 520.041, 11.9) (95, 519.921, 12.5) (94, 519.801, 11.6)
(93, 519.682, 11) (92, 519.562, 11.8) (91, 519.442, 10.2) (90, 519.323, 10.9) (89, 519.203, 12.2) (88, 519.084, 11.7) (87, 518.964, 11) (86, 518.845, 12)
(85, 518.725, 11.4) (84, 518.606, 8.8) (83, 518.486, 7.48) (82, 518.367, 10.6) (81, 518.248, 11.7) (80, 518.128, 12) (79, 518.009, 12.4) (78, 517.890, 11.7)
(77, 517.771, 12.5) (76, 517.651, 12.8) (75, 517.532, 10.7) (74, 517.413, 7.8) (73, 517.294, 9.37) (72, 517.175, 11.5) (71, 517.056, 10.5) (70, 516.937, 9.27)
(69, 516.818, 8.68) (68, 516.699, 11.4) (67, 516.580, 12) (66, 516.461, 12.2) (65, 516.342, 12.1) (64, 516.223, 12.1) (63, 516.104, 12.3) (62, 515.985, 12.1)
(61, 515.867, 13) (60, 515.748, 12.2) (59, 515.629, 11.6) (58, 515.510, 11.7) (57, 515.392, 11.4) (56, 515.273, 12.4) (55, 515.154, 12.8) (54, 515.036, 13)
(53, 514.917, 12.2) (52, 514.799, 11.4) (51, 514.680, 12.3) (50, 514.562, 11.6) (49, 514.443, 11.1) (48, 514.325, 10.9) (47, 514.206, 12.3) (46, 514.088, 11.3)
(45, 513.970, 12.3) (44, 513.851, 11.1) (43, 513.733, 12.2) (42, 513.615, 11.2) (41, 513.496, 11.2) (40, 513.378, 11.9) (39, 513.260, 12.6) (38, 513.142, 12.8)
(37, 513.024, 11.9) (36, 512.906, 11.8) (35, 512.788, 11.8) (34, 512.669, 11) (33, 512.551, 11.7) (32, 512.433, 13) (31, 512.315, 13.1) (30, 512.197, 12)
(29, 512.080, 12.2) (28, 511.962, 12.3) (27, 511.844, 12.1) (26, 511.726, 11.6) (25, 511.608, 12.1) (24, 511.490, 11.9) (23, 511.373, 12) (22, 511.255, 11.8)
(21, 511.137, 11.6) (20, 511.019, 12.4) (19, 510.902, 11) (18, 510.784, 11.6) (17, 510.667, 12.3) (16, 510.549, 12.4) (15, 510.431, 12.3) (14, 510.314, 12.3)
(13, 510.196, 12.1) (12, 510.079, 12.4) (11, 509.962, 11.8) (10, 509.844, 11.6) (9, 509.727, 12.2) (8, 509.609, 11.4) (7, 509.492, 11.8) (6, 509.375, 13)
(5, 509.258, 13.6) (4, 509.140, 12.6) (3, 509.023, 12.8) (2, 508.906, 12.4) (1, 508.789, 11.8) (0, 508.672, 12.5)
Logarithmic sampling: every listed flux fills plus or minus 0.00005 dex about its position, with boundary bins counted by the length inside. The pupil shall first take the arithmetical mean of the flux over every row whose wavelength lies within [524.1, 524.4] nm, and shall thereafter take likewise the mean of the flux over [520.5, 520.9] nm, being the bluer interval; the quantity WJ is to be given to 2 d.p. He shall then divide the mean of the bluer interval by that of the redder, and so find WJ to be 0.97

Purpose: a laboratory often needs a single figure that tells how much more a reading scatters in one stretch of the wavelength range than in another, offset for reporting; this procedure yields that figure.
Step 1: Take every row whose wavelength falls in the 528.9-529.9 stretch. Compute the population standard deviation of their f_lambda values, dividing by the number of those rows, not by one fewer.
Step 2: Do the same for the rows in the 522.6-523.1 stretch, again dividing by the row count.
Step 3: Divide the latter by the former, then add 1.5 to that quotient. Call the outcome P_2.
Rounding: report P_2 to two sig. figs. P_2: 2.7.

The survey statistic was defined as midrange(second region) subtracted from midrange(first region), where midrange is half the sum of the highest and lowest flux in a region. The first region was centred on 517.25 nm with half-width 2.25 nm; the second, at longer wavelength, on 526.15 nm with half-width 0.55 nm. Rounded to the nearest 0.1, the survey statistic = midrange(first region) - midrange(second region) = -1.9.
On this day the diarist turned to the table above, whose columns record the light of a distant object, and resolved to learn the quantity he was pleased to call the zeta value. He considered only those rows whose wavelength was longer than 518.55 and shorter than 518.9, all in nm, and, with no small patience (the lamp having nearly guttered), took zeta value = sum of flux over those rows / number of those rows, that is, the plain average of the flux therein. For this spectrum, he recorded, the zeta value 10.7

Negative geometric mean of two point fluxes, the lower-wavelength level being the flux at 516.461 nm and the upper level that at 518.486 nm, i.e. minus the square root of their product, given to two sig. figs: -9.6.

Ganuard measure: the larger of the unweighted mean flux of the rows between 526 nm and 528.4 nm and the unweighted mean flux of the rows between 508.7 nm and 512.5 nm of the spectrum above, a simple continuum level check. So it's 12.2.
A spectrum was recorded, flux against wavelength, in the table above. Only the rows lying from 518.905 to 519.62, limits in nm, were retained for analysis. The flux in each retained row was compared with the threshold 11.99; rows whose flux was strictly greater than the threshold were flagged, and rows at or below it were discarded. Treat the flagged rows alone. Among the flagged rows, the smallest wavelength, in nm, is 519.203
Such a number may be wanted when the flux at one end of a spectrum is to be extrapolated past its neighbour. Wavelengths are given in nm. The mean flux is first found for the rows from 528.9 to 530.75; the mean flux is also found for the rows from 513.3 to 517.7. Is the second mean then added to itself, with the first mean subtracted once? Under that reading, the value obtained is 11.0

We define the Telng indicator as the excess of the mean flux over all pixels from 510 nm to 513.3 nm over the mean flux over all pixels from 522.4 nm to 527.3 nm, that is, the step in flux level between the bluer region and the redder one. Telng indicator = 0.3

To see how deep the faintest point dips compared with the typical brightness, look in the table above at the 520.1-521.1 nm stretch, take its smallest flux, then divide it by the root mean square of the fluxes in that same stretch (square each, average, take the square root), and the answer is 0.960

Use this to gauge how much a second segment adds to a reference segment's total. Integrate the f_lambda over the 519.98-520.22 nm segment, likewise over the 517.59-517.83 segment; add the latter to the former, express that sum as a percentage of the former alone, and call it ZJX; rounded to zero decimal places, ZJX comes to 205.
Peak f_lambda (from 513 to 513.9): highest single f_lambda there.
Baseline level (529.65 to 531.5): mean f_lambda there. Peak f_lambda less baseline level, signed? 0.75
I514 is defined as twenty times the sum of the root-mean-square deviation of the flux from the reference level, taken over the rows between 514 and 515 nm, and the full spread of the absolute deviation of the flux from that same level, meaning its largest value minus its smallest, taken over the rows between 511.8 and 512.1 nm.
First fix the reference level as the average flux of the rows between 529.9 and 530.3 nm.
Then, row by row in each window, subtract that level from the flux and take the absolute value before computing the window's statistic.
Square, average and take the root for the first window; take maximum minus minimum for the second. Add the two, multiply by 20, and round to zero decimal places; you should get 15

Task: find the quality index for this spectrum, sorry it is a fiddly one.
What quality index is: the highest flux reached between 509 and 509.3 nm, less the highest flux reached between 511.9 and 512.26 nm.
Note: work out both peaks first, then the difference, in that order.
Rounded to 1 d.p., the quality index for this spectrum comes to 1.3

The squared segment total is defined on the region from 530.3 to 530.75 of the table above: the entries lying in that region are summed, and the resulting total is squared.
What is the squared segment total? 2172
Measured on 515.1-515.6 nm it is 2333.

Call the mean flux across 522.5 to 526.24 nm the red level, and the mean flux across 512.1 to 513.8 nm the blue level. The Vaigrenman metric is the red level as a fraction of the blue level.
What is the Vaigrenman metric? 0.99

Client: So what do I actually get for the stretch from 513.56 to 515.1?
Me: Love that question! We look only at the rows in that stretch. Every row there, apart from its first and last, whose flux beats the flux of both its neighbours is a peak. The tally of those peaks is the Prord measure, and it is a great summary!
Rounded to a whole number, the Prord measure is 4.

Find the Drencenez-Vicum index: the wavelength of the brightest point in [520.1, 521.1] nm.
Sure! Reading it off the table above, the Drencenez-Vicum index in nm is 520.280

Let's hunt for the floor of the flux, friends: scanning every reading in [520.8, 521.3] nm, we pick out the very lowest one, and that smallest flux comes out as 11.3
